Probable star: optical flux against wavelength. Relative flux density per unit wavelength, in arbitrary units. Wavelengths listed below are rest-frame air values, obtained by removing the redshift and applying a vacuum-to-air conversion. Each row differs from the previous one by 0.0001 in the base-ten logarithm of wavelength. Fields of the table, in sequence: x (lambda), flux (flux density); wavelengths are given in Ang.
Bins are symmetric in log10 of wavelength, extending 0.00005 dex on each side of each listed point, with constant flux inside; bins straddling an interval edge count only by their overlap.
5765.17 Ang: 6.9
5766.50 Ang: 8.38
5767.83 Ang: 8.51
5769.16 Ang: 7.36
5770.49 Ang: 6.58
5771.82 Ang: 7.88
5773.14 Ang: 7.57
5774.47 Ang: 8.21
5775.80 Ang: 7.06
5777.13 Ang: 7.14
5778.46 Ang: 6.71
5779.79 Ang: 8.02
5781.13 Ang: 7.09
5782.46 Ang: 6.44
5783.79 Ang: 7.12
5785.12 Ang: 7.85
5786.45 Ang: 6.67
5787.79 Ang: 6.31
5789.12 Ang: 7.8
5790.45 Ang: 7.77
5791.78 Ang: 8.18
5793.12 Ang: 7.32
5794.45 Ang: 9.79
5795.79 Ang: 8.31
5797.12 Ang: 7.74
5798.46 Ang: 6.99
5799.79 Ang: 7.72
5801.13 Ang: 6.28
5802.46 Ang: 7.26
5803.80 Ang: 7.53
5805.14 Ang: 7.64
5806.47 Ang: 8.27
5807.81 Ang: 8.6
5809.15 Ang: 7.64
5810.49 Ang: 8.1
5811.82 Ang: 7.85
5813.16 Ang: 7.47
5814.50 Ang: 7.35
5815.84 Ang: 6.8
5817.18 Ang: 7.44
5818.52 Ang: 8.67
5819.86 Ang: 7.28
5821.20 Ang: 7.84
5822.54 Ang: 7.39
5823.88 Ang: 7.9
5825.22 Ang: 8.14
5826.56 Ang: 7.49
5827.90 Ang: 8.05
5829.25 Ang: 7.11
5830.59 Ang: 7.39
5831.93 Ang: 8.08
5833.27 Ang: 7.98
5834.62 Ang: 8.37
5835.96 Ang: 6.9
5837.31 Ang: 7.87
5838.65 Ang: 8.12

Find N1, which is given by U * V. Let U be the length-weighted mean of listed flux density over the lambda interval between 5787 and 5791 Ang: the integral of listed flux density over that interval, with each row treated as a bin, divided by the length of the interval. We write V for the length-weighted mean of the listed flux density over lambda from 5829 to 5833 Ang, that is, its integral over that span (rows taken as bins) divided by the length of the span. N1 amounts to 55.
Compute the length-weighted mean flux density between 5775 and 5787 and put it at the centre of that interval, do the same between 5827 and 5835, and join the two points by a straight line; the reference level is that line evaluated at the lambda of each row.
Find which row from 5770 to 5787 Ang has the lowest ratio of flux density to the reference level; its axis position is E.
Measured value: 5782.46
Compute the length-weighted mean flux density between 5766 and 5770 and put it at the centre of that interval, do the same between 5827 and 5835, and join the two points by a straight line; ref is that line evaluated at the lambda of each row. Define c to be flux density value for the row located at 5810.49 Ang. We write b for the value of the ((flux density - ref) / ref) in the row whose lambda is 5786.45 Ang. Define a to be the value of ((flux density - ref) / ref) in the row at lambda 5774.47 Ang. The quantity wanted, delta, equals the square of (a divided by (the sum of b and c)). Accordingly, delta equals 0.0000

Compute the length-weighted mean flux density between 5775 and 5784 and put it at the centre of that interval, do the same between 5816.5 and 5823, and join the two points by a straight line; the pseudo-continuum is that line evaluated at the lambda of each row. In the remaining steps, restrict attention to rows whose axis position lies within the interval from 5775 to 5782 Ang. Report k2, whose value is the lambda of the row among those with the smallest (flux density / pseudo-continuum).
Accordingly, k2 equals 5778.46 Ang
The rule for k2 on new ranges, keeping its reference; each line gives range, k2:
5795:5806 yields 5801.13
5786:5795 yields 5787.79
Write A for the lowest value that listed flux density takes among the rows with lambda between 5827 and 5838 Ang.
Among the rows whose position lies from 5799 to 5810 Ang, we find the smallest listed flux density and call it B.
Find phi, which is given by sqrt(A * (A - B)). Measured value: 2.1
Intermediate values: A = 6.9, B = 6.28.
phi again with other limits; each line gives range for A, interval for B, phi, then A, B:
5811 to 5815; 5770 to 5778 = 2.4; 7.35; 6.58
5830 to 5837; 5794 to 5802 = 2.1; 6.9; 6.28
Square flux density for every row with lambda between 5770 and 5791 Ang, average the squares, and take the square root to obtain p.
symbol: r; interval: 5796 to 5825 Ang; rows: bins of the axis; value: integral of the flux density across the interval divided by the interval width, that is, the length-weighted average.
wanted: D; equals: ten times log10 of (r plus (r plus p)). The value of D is 13.5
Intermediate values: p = 7.3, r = 7.63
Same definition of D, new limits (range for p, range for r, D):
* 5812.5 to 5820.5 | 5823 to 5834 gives 13.6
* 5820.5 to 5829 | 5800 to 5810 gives 13.6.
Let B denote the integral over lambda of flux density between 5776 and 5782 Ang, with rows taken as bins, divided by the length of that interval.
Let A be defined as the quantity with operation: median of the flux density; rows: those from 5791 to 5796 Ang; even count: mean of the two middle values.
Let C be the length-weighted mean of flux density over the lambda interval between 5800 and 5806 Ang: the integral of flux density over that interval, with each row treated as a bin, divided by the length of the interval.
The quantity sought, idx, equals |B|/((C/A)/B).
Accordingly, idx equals 59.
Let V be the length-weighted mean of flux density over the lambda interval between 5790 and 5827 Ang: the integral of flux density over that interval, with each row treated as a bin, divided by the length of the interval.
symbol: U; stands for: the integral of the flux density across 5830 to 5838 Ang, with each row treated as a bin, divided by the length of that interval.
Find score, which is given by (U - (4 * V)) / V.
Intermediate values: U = 7.77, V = 7.7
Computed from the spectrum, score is -3.00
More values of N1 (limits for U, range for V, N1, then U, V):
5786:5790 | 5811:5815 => 53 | 7.0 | 7.6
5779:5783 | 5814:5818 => 52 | 7.2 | 7.2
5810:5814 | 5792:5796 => 66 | 7.8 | 8.4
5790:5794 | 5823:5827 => 62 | 7.9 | 7.8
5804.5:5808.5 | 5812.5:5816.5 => 59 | 8.2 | 7.2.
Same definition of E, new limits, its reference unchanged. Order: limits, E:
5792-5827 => 5801.13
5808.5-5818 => 5815.84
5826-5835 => 5829.25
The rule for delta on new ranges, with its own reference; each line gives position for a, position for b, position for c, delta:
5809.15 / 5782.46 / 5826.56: 0.0000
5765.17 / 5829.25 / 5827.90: 0.0003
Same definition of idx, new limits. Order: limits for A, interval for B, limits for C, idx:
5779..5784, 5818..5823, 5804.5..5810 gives 54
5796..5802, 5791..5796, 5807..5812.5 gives 64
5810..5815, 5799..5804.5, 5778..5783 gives 56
